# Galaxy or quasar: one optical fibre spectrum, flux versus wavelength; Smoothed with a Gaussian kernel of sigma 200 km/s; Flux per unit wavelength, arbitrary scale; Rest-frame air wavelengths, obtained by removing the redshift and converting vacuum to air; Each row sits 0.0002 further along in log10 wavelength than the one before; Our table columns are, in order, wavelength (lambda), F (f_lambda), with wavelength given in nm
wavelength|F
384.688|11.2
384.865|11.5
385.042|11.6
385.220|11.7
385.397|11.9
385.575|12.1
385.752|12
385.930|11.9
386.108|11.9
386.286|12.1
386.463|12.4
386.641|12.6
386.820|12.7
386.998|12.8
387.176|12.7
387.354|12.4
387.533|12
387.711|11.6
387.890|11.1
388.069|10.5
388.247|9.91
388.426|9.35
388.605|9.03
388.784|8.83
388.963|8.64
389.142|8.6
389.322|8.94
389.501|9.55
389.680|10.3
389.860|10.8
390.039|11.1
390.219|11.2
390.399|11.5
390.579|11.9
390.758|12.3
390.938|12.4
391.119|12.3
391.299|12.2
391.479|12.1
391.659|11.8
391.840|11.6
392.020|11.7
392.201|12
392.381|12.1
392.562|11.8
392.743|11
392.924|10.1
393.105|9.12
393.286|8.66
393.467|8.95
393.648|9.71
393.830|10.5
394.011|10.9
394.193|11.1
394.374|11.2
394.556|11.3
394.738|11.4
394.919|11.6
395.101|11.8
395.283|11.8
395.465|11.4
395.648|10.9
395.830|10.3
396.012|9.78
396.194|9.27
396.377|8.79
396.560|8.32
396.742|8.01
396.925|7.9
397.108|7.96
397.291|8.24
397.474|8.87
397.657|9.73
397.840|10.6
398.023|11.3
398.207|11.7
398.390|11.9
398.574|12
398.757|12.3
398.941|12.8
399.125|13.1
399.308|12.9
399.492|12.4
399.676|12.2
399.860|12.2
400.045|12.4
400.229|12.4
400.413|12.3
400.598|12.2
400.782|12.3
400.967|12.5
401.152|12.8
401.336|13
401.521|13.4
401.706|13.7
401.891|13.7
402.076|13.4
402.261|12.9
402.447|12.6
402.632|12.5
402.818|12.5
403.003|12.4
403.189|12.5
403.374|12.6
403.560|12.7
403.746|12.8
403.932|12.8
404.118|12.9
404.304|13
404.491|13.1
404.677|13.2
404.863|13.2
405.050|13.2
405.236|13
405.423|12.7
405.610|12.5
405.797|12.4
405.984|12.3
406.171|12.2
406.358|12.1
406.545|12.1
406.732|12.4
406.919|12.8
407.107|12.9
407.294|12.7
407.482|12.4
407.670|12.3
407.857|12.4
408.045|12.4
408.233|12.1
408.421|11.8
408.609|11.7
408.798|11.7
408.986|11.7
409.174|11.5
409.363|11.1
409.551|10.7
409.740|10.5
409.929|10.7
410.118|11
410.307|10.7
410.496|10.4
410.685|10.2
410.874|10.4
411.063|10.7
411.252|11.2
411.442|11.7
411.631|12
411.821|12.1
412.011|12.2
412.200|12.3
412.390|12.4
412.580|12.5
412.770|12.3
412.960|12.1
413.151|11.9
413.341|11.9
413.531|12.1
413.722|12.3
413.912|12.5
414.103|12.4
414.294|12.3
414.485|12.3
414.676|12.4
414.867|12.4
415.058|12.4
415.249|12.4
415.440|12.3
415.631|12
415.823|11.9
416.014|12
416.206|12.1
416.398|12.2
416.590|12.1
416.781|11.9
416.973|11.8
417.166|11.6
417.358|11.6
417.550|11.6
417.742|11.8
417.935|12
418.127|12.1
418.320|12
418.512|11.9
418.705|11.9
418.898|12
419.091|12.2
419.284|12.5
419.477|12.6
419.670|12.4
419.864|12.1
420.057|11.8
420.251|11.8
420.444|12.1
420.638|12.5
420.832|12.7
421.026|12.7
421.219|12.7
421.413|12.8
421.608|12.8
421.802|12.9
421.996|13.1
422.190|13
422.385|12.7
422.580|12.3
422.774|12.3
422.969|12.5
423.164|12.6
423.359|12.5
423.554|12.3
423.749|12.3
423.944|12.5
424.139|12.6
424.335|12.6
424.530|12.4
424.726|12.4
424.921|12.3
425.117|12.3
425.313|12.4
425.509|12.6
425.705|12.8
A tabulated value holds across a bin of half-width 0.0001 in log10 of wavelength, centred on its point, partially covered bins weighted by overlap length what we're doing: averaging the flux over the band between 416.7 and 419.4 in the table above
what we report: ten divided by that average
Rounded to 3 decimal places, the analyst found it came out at 0.839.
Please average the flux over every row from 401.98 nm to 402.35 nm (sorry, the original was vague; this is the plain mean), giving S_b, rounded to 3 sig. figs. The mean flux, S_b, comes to 13.2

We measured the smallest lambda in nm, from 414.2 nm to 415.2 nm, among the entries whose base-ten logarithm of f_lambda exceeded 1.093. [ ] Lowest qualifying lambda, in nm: 414.676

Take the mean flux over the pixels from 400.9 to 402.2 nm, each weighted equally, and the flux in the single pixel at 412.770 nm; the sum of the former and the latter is 26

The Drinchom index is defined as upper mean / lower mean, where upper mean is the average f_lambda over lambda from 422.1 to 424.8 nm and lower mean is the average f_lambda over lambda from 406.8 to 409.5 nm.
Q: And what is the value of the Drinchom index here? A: 1.03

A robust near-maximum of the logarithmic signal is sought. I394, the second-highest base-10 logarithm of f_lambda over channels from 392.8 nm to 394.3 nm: 1.037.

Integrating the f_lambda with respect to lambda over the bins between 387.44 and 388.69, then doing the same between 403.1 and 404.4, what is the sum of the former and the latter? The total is 29.7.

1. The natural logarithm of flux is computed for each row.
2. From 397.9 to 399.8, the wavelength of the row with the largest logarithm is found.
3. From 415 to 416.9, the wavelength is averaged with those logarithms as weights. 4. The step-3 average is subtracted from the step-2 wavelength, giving -16.79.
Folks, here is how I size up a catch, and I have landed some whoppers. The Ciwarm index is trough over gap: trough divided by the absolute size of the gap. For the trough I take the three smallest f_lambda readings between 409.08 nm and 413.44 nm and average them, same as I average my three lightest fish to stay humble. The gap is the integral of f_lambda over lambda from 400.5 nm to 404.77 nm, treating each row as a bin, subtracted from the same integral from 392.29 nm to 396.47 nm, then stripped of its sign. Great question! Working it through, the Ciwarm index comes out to 1.0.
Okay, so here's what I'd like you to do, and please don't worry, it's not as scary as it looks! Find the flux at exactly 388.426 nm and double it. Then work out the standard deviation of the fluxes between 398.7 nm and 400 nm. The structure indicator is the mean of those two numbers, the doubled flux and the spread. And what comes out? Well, 9.5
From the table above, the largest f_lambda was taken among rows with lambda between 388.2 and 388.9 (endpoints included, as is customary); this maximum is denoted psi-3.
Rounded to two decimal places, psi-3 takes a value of 9.91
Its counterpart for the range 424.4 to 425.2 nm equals 12.40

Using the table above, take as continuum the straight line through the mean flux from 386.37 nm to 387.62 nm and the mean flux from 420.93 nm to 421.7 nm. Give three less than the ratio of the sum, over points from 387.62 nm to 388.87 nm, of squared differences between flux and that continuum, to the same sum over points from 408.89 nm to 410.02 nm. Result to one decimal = -0.1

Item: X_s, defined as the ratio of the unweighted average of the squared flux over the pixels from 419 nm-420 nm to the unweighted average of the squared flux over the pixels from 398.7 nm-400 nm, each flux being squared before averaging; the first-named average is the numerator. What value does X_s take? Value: 0.97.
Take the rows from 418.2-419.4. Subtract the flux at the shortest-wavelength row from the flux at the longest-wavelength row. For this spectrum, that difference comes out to 0.5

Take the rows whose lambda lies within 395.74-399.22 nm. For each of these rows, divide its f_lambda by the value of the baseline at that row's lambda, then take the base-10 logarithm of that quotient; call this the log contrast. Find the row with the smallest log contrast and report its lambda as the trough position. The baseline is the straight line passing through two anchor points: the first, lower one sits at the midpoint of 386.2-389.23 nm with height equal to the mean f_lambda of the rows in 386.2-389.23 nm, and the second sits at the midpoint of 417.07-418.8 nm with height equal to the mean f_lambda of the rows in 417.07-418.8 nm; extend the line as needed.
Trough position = 396.925 nm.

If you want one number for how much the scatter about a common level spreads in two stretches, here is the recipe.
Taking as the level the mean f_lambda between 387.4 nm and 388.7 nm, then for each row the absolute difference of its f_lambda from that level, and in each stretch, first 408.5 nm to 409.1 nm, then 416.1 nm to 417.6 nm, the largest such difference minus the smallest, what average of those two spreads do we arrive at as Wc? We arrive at 0.3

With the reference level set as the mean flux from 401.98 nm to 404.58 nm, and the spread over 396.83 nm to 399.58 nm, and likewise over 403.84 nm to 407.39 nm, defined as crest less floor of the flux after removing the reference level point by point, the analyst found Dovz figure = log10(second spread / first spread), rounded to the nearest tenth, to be -0.7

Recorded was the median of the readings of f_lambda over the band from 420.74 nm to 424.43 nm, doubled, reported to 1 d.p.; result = 25.2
